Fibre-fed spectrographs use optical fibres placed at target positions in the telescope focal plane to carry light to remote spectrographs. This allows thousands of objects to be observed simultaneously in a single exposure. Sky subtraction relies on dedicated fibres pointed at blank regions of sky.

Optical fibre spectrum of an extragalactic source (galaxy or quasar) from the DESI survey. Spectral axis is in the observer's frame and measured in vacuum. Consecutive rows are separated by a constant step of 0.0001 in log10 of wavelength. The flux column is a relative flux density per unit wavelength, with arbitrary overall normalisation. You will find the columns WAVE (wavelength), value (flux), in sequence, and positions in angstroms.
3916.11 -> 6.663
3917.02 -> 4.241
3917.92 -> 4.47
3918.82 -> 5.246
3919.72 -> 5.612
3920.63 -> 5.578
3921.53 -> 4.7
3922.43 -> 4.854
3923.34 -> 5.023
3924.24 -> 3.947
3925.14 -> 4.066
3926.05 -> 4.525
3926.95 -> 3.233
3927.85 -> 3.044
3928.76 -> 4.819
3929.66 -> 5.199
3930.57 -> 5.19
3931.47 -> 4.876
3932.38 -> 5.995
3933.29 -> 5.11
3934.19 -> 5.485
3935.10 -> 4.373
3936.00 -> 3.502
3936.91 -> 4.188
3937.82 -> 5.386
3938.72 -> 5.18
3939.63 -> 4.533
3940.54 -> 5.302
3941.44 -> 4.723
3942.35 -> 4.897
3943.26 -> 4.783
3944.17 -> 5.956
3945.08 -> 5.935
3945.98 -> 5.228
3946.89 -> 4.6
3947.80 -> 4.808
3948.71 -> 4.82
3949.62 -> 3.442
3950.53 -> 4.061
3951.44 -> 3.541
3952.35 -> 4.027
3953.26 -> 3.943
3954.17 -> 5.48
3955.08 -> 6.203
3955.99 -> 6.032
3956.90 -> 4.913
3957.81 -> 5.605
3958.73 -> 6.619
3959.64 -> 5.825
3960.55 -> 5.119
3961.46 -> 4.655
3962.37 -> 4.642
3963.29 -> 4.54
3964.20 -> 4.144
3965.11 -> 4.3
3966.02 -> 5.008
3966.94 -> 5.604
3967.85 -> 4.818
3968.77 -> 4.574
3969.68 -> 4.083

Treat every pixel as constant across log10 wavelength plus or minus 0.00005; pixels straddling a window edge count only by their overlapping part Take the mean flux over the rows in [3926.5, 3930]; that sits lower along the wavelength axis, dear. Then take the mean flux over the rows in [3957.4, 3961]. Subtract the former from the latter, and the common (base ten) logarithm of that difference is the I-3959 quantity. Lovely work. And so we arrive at 0.2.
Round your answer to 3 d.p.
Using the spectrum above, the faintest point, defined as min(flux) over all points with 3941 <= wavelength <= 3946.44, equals 4.723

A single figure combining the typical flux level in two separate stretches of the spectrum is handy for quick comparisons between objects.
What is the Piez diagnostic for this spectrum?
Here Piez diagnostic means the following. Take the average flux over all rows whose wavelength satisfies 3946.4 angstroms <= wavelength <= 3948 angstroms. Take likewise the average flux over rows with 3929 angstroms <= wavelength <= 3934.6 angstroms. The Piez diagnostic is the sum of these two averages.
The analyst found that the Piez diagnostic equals 10.0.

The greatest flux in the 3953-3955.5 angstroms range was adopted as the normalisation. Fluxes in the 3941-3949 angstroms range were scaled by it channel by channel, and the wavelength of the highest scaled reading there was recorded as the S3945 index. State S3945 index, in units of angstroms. 3944.17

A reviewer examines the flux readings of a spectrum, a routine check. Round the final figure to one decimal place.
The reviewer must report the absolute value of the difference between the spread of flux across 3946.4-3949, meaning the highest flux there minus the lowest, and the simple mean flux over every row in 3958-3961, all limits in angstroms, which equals 5.6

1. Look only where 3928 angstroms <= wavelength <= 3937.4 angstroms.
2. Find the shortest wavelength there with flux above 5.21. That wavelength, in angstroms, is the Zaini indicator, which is 3932.38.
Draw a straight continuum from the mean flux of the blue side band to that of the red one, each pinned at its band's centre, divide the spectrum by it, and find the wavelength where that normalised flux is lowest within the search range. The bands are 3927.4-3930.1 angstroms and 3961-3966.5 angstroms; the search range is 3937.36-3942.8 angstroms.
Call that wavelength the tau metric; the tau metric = 3939.63 angstroms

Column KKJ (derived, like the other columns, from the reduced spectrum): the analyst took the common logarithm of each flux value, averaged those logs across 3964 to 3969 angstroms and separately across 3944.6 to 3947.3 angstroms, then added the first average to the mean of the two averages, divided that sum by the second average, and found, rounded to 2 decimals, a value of 1.91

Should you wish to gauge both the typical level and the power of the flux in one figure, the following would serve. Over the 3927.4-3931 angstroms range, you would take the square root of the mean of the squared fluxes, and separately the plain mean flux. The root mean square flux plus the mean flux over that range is 9.2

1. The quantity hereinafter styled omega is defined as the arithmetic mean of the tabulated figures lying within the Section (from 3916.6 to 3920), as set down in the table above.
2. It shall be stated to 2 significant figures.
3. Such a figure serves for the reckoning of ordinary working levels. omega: 4.9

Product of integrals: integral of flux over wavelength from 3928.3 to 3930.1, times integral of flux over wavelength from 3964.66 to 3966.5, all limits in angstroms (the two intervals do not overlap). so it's 77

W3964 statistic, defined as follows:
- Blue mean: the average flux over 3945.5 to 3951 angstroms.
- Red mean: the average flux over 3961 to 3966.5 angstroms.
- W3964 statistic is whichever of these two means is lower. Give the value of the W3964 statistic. 4.5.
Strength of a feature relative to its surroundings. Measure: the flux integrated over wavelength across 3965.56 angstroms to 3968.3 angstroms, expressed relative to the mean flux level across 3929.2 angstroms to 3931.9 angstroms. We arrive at 2.8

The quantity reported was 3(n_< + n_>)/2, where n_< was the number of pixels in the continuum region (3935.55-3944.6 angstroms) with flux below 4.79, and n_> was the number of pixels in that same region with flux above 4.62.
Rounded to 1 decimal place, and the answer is 18.0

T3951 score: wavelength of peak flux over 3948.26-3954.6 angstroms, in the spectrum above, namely 3954.17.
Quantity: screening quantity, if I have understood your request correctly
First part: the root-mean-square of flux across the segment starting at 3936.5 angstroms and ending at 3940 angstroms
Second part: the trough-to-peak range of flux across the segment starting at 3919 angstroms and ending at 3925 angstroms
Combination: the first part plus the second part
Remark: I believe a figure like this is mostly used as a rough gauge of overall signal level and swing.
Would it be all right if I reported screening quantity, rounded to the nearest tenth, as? 6.5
